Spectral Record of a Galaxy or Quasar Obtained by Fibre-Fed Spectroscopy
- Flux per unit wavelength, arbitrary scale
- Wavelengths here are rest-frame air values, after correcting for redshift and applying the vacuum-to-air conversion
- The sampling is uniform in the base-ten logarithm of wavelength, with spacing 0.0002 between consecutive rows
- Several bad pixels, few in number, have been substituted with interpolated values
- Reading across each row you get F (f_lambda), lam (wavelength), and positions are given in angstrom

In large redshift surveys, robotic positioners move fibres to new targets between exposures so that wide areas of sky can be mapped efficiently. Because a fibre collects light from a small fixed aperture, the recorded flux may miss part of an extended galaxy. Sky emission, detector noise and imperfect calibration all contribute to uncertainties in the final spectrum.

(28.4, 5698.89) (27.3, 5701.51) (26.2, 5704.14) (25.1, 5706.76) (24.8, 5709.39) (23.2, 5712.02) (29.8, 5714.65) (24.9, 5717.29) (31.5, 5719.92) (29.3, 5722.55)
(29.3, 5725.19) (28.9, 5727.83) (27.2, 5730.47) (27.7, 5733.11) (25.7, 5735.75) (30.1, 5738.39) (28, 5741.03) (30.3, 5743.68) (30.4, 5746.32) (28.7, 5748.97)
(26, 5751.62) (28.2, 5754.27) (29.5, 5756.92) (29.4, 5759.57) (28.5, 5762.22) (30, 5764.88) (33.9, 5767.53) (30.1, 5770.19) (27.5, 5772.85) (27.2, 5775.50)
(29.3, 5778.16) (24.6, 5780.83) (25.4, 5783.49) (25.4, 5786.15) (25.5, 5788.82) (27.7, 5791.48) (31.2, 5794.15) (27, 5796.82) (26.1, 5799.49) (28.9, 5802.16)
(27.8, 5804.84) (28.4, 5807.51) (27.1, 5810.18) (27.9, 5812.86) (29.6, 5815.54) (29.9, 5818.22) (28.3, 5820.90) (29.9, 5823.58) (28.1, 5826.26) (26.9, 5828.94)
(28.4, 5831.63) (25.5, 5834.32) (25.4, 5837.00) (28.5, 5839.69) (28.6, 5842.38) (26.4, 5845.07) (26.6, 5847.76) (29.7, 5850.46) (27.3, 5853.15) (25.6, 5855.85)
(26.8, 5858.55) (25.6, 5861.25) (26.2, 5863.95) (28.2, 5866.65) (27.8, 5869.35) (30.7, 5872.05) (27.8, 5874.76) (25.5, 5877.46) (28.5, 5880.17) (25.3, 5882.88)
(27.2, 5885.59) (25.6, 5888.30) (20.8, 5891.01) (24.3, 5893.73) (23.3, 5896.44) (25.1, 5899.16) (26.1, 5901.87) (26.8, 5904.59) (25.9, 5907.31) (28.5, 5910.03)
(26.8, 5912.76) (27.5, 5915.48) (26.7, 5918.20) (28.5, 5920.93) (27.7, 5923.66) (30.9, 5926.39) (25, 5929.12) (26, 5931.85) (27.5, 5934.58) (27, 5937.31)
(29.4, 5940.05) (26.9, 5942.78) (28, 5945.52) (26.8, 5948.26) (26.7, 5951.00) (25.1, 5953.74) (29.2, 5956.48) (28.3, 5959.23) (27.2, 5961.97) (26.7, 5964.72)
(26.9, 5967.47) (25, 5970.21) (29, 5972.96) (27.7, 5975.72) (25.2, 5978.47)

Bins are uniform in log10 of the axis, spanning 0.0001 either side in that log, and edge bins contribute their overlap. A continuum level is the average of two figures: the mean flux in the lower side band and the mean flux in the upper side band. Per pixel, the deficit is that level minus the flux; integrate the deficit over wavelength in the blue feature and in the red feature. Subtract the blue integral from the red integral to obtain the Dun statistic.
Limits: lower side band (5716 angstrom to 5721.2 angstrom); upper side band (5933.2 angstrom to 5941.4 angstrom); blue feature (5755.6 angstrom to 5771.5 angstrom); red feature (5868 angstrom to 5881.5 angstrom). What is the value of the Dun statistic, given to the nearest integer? 35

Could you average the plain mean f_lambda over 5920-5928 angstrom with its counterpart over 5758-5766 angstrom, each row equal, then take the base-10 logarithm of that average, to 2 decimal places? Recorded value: 1.46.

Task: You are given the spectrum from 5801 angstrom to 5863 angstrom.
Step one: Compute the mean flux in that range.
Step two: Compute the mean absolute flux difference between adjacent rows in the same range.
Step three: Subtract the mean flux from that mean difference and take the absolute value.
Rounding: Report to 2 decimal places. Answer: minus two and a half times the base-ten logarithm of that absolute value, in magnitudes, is -3.55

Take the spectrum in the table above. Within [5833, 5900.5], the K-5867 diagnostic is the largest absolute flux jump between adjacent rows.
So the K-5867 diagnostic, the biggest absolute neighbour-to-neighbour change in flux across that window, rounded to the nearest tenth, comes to 4.8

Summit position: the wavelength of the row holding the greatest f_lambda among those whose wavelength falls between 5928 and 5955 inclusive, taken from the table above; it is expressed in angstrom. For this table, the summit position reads 5940.05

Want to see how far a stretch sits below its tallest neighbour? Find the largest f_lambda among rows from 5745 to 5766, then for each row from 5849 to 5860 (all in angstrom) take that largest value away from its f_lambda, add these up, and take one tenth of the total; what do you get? -1.22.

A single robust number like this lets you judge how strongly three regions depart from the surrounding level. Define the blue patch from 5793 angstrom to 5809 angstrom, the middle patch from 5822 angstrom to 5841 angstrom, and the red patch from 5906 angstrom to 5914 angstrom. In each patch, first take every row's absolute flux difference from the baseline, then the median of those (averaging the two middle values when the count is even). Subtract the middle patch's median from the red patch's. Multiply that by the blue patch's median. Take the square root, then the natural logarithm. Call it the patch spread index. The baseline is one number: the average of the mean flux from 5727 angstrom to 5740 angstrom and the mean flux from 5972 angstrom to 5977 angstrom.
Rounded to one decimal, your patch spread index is -1.2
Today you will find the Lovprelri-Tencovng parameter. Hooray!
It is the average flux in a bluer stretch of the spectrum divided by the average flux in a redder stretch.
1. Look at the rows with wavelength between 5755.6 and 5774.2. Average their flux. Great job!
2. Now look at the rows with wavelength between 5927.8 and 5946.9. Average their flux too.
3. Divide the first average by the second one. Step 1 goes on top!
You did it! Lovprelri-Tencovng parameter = 1.10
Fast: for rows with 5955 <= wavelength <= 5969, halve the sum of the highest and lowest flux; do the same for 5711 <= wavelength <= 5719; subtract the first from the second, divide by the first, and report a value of -0.052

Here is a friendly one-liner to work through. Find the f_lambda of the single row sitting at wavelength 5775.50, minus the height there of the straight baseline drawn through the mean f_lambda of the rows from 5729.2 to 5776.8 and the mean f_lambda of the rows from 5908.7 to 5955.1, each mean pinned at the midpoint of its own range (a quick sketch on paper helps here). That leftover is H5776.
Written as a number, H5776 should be -1.4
